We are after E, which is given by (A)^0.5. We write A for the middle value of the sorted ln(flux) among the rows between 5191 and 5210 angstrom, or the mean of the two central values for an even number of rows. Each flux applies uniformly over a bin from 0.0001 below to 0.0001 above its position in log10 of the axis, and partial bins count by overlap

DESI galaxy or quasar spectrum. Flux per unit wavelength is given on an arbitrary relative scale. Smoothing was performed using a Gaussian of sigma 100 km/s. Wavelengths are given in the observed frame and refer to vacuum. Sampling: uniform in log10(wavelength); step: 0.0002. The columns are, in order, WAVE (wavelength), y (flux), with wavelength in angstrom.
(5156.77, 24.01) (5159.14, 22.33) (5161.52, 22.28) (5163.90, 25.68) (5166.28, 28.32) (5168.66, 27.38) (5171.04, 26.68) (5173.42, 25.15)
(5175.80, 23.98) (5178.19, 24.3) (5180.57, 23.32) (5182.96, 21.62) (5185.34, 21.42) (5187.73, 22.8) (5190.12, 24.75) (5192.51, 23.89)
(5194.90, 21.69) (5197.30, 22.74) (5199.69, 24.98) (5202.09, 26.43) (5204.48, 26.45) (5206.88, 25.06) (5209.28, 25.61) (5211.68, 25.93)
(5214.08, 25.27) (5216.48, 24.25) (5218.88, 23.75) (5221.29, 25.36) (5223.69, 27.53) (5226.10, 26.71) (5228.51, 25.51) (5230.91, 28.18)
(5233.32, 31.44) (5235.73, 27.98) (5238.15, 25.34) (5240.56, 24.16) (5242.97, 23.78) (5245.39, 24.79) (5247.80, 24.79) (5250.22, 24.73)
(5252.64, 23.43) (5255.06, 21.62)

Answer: 1.79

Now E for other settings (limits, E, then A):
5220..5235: 1.82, 3.30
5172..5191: 1.78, 3.16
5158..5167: 1.78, 3.18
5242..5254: 1.79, 3.21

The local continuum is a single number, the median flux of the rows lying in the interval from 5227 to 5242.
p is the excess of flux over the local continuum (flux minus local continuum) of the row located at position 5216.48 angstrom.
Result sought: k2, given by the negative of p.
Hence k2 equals 2.5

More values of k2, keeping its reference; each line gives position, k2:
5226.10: 0.0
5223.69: -0.8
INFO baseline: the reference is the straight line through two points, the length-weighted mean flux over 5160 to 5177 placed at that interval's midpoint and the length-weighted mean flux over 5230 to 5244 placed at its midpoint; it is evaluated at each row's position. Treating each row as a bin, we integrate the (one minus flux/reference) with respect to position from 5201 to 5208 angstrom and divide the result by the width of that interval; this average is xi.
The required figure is 0.009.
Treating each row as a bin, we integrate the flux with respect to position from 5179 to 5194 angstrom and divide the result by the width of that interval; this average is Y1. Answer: 23.0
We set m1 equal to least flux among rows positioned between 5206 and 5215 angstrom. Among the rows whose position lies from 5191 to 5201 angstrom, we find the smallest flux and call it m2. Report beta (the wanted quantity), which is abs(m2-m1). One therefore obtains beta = 3.37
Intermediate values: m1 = 25.06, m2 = 21.69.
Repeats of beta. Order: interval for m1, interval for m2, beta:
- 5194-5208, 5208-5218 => 2.56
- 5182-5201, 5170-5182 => 1.90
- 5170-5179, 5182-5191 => 2.56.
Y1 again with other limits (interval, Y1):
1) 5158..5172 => 25.4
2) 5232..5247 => 26.2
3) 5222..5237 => 27.8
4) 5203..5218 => 25.4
